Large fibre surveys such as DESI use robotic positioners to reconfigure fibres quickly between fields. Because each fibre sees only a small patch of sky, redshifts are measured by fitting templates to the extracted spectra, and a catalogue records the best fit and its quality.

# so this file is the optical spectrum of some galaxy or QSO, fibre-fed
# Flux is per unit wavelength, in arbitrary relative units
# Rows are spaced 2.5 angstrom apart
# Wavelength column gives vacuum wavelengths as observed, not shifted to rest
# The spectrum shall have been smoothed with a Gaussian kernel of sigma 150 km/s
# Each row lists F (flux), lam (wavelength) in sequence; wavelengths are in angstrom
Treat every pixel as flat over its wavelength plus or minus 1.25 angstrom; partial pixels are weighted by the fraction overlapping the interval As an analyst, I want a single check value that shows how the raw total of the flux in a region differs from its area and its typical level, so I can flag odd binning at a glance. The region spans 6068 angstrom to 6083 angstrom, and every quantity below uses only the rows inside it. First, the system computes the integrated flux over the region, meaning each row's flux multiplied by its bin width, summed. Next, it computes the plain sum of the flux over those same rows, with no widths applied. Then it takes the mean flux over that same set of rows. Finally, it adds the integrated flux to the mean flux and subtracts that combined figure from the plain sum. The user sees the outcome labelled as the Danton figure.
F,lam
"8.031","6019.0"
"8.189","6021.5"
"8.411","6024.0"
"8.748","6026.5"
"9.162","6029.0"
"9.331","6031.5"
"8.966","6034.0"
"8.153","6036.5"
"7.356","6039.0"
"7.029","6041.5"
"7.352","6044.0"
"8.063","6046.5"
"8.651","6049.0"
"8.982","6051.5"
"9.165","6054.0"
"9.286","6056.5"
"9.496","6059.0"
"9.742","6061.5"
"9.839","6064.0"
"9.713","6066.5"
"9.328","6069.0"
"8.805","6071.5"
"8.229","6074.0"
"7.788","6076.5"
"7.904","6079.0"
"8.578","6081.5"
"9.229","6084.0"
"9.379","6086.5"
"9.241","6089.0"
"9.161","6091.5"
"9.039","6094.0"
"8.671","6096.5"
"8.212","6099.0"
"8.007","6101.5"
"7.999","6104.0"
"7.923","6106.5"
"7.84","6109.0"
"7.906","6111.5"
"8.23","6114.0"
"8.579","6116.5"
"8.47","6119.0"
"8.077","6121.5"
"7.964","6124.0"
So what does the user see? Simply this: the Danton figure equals -84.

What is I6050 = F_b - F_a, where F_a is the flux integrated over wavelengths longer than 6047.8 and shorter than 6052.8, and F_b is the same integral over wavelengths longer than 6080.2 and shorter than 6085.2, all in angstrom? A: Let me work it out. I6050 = 0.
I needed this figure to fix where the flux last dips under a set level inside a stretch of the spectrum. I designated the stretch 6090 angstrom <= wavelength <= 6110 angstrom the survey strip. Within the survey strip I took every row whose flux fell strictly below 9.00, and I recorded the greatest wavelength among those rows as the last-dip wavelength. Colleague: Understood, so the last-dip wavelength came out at 6109.0 angstrom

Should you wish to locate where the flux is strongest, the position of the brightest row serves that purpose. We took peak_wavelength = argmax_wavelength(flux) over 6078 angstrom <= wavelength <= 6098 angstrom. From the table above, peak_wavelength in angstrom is 6086.5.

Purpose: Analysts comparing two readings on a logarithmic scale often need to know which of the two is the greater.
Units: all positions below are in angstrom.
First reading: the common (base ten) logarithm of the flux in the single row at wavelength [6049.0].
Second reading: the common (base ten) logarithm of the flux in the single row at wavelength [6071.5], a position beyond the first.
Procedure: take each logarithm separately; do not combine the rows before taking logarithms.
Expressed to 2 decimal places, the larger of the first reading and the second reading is 0.94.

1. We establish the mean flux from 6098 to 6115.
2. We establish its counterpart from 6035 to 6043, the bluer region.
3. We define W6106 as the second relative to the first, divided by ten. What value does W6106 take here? 0.094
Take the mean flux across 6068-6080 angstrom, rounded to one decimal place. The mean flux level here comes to 8.4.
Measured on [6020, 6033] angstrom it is 8.8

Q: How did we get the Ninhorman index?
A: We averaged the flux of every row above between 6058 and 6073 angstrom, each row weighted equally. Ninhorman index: 9.5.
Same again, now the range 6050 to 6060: 9.2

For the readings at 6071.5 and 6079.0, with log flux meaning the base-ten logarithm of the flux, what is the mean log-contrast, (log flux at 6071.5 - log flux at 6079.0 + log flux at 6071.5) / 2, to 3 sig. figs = 0.496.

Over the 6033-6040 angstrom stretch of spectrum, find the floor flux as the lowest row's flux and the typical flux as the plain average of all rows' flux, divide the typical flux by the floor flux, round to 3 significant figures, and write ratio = 1.11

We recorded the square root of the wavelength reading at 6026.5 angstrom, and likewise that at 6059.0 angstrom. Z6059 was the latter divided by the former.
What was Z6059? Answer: 1.04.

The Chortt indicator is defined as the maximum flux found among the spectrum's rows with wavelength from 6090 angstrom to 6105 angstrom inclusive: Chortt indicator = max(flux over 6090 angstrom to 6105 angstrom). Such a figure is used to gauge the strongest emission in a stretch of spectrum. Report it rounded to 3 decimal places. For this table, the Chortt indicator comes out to 9.161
